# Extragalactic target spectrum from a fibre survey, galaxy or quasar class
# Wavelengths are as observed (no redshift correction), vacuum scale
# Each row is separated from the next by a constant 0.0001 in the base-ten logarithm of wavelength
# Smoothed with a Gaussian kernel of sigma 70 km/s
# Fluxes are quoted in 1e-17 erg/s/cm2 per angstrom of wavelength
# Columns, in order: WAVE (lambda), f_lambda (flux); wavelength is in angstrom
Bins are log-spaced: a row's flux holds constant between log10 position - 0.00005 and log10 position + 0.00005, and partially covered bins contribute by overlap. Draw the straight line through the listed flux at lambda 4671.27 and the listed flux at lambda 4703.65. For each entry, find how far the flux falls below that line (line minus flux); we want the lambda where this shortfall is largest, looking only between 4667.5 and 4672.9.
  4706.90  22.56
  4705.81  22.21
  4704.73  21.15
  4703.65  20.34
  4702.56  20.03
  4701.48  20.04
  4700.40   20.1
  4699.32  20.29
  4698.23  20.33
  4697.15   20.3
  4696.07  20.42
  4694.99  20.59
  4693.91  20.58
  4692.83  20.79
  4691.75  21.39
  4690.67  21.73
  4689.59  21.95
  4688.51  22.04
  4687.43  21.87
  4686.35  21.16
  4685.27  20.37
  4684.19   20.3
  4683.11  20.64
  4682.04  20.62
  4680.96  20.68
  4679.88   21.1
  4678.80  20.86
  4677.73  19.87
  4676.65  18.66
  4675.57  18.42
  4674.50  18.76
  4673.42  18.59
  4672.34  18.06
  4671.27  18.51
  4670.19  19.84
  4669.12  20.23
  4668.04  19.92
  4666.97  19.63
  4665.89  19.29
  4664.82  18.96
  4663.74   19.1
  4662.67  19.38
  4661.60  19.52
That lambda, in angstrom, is 4672.34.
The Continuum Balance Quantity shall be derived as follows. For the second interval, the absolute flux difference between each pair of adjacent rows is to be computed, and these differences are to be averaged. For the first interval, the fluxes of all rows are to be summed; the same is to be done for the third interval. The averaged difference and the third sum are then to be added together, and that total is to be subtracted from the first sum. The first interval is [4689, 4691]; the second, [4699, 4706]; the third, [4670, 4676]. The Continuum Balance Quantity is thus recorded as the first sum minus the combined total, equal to -69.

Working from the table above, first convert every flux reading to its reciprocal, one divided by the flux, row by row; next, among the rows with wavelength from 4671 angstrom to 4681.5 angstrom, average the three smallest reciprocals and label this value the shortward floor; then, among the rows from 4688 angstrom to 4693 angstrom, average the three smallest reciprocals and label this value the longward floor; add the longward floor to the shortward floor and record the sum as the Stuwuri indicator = 0.0935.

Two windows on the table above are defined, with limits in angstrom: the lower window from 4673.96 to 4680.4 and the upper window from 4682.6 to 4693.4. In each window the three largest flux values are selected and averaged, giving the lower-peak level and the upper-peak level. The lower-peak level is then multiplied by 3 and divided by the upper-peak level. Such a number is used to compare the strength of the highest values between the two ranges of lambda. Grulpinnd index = 2.82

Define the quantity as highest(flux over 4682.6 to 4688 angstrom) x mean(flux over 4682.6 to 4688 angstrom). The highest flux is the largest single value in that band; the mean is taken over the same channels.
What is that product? 456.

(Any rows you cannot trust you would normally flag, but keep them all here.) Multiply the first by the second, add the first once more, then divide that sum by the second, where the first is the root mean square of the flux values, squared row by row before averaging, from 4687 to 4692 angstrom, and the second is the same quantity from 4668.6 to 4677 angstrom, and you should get 23.0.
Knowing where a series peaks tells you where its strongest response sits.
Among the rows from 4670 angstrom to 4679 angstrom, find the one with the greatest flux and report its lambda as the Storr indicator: 4678.80 angstrom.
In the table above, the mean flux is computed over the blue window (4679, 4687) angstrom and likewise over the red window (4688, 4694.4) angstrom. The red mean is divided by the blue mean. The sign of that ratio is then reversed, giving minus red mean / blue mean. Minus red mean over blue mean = -1.03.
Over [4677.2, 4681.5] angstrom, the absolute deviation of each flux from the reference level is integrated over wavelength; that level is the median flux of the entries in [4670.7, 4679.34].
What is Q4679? 8.6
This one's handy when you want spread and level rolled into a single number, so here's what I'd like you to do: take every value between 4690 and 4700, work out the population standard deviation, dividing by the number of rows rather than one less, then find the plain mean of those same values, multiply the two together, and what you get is 10.0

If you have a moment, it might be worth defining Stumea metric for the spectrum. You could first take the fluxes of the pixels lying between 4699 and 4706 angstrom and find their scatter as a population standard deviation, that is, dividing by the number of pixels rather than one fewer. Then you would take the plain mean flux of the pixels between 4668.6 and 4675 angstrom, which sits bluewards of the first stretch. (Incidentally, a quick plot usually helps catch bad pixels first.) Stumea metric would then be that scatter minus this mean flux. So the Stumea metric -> -18.2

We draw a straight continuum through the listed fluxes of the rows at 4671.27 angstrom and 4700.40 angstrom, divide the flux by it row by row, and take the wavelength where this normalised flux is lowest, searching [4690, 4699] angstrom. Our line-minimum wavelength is 4698.23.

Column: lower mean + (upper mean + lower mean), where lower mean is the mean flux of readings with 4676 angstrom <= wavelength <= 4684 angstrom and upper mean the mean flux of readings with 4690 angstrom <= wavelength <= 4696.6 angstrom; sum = 61.6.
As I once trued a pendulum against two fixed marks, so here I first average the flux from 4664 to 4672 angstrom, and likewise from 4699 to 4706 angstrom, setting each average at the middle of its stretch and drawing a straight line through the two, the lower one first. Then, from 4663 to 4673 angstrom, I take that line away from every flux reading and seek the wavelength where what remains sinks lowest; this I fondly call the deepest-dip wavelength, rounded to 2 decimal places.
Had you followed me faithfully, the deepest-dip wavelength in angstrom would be 4672.34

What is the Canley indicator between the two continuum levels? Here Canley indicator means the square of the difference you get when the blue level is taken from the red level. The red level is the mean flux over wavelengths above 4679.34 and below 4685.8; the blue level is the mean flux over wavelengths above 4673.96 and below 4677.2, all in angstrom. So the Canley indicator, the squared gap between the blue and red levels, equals 4.0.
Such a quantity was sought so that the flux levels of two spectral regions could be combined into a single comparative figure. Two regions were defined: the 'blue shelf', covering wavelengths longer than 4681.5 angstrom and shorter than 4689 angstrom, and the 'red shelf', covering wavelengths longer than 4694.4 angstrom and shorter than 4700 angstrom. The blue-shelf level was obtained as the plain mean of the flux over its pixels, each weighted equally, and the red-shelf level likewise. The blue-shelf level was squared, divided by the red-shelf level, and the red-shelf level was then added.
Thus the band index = 42.0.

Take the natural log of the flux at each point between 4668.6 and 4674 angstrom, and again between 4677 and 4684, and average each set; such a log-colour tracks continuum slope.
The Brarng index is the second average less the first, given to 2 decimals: 0.08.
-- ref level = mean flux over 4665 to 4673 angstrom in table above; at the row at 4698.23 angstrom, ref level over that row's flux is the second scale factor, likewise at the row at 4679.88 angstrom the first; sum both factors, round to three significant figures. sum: 1.87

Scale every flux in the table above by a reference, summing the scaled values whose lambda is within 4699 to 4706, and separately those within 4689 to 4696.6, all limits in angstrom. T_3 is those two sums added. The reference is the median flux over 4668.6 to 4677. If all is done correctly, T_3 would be 15.7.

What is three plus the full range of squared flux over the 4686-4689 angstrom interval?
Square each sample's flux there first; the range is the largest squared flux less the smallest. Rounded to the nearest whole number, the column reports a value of 41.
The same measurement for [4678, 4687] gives 39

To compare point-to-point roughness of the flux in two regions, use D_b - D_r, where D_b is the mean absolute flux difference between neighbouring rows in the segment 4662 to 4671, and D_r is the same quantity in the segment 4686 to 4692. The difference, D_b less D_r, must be 0.0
